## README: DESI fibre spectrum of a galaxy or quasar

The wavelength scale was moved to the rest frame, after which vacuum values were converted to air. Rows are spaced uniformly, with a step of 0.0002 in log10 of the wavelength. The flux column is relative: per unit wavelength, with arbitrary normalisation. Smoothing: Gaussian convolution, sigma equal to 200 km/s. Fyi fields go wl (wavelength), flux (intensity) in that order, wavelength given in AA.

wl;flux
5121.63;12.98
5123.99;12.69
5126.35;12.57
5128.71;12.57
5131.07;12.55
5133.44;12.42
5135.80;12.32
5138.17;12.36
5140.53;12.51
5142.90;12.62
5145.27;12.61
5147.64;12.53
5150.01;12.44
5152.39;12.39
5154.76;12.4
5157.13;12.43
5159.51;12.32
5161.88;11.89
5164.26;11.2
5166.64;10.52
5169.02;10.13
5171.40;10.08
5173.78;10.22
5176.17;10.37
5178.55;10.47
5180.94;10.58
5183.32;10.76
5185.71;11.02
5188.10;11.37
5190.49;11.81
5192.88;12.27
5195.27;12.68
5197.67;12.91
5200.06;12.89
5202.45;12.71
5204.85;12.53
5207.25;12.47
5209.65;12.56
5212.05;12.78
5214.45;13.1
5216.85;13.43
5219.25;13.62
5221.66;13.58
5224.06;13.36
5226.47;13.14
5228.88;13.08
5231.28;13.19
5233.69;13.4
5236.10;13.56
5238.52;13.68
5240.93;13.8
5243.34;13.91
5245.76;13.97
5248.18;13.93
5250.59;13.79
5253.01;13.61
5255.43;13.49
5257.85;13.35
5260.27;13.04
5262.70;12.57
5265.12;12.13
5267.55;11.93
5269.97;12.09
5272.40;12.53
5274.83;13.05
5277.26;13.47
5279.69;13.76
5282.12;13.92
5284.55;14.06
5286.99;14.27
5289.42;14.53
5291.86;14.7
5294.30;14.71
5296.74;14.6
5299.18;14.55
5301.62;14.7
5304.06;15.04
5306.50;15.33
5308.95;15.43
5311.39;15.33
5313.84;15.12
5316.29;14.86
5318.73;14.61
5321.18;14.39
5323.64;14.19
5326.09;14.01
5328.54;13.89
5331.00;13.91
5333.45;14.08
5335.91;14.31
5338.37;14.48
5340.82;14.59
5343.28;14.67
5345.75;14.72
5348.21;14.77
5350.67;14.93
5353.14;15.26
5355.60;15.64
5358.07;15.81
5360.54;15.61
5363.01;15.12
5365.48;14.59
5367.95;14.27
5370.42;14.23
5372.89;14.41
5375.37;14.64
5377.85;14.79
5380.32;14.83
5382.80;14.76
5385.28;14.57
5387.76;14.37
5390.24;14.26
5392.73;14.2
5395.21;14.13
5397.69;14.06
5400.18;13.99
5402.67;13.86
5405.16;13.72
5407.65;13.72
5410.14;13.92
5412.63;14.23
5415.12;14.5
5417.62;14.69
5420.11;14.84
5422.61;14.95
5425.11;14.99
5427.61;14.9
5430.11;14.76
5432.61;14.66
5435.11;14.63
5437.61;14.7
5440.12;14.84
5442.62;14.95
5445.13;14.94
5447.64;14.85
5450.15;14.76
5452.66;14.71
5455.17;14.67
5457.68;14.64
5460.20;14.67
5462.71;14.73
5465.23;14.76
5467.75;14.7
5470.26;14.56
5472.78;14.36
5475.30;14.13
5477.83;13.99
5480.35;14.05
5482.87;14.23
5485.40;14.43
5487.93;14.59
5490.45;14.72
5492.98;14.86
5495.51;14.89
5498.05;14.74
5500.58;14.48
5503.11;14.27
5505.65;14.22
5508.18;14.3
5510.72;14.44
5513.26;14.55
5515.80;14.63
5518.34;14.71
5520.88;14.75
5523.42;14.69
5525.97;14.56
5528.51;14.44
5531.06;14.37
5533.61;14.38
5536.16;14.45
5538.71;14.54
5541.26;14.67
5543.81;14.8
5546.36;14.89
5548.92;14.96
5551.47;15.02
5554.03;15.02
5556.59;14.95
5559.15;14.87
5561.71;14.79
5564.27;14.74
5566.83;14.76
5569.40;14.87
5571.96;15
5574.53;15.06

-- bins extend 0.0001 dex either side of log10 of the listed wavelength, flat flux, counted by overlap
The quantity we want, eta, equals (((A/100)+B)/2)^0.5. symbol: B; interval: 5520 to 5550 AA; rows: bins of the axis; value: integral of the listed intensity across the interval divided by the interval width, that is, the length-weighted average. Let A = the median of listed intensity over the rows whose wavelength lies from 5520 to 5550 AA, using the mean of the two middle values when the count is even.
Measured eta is 2.72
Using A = 14.6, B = 14.6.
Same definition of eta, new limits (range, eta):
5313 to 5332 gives 2.69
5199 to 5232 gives 2.57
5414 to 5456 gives 2.73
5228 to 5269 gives 2.59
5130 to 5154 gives 2.51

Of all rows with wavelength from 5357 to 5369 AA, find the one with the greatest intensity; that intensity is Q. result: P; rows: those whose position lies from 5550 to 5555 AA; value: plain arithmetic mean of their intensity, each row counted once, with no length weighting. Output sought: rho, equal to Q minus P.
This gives 0.8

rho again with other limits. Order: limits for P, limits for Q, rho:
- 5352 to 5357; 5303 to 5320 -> 0.0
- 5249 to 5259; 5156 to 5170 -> -1.1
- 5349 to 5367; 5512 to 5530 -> -0.5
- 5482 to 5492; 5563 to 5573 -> 0.5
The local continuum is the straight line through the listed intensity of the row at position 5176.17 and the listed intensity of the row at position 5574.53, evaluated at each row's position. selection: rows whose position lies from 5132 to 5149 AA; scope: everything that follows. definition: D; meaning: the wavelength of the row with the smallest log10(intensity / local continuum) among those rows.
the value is 5135.80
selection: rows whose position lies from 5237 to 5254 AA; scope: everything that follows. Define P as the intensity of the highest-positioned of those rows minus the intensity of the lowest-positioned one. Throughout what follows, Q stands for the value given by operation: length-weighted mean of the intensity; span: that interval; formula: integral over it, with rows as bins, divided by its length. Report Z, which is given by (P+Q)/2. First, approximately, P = -0.1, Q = 13.8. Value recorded 6.87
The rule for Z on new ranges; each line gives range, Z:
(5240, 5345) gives 7.45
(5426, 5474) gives 7.10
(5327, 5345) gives 7.53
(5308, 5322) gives 6.97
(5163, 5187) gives 5.18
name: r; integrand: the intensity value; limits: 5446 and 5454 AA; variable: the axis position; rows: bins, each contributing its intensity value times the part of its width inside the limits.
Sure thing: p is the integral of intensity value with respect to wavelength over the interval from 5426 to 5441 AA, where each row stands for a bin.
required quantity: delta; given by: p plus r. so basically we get 340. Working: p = 221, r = 118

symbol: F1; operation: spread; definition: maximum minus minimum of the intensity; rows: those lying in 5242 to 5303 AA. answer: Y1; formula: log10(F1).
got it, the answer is 0.4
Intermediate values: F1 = 2.8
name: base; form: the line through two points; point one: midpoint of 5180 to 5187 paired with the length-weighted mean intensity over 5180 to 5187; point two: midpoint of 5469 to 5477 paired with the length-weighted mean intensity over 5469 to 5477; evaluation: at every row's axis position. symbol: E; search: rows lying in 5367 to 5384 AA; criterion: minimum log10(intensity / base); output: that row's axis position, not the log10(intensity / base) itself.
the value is 5370.42 AA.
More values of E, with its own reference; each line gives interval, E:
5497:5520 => 5505.65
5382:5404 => 5402.67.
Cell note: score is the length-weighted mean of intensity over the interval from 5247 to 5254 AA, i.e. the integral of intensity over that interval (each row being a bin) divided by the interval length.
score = 13.8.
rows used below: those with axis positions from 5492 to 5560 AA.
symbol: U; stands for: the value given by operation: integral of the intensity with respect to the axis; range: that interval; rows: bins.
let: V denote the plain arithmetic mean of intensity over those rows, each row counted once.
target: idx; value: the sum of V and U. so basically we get 1010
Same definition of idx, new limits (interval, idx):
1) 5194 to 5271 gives 1025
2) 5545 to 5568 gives 357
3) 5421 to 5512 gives 1344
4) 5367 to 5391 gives 363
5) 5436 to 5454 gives 282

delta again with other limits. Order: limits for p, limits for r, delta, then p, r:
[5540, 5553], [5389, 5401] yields 363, 193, 170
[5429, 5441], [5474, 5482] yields 289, 177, 113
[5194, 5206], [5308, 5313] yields 230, 153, 77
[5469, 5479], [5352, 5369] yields 401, 143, 258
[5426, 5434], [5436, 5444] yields 237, 118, 119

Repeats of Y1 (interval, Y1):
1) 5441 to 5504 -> 0.0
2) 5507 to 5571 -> -0.1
